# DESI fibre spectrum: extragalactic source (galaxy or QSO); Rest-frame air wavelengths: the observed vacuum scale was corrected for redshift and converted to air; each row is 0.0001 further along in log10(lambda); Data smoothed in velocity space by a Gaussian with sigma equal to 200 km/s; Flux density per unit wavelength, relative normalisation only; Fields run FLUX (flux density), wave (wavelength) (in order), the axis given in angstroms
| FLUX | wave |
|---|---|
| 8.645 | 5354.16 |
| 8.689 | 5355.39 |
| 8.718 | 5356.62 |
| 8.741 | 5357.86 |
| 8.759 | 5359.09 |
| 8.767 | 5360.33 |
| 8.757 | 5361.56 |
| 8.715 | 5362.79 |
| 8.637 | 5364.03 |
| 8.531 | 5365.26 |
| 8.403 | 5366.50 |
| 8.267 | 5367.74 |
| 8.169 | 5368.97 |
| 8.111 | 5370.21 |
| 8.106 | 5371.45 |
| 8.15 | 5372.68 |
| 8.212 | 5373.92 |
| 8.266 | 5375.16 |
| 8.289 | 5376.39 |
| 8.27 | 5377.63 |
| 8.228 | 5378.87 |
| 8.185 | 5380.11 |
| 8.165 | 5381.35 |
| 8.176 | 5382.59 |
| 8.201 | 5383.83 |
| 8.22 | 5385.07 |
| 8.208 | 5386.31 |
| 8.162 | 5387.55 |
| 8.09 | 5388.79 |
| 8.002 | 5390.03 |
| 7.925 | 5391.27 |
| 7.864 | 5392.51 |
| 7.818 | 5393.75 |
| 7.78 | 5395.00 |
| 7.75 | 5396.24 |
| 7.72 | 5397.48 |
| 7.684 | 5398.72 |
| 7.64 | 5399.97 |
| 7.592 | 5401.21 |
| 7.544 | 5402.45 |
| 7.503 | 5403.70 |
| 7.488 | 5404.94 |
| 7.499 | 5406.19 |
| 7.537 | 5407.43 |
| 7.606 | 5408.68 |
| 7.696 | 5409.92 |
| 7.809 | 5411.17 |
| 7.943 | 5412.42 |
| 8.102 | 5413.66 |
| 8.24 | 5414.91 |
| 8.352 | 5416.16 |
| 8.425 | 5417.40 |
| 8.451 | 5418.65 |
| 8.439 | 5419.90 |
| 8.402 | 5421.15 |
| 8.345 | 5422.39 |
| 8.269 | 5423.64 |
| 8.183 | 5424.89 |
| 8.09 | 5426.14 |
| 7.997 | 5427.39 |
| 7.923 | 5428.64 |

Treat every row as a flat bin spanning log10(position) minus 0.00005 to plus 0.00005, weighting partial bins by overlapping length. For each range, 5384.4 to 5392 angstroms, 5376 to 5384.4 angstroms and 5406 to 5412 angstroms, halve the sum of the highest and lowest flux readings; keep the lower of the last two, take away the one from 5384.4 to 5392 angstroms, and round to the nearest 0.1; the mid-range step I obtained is -0.4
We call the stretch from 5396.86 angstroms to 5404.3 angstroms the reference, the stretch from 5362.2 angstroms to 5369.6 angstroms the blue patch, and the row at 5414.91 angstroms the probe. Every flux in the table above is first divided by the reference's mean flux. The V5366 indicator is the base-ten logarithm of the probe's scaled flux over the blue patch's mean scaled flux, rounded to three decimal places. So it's -0.011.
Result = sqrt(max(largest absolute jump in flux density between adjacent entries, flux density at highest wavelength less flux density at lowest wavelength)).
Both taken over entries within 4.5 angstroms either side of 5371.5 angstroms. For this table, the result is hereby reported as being 0.31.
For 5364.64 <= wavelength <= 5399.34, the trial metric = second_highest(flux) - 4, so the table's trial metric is 4.4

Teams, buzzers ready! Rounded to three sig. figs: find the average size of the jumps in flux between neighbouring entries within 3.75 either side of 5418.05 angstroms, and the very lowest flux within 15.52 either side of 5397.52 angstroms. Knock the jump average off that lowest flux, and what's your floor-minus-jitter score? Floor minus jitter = 7.44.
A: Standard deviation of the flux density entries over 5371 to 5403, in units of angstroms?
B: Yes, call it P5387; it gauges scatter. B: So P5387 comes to 0.24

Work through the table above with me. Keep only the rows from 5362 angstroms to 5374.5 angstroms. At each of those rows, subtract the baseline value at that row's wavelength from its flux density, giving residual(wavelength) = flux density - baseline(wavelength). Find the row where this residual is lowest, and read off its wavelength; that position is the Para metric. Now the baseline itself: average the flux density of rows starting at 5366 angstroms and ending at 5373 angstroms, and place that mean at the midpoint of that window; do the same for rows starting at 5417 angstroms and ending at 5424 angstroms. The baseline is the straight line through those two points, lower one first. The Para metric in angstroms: 5371.45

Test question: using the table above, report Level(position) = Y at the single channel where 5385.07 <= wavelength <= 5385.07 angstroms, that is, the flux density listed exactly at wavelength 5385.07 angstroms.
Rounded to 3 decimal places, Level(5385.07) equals 8.220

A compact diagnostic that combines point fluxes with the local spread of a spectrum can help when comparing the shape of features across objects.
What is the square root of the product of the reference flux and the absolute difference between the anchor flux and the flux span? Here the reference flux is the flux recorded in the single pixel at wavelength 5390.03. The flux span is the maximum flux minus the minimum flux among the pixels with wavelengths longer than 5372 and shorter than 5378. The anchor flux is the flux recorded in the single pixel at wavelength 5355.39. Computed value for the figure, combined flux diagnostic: 8.27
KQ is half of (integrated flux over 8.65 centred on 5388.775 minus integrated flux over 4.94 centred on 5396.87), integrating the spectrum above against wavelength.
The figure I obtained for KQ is 16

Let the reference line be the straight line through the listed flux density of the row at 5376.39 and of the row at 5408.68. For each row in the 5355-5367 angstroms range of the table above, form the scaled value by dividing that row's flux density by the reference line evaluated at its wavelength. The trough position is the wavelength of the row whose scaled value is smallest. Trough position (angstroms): 5366.50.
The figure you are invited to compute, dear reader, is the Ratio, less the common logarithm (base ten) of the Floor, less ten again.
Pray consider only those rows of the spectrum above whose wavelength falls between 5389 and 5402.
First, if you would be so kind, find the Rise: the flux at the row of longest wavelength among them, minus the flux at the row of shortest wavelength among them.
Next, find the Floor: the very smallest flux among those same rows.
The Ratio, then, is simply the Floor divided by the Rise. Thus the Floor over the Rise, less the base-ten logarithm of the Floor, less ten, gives -29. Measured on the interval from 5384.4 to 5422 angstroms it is 30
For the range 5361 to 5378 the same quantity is -28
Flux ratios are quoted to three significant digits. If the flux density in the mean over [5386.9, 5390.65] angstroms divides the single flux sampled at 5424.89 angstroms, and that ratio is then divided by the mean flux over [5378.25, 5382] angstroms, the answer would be 0.124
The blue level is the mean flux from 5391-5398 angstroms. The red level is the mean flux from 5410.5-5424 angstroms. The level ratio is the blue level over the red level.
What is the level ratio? 0.95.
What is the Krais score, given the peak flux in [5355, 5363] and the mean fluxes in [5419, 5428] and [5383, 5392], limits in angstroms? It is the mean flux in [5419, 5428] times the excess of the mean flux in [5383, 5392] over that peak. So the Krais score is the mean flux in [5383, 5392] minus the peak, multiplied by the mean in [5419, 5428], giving -5.4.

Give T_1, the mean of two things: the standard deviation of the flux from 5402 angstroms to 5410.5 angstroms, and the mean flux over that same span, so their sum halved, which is 3.8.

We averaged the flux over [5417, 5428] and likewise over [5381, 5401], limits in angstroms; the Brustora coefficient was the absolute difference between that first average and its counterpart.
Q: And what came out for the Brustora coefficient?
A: 0.33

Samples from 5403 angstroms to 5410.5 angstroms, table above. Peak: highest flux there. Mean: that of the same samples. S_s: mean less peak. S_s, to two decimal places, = -0.14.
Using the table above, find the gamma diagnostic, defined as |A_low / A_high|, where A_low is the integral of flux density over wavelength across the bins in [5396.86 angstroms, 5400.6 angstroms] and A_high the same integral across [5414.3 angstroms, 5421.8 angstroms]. 0.5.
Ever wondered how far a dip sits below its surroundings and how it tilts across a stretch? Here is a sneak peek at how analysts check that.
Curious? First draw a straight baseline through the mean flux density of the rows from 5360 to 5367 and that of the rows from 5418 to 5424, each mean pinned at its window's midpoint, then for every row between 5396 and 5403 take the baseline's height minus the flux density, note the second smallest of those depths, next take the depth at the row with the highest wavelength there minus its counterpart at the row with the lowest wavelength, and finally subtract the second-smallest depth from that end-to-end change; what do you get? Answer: -0.59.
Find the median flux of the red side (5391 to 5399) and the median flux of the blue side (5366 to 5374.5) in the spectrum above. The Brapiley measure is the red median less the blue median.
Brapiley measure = -0.39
